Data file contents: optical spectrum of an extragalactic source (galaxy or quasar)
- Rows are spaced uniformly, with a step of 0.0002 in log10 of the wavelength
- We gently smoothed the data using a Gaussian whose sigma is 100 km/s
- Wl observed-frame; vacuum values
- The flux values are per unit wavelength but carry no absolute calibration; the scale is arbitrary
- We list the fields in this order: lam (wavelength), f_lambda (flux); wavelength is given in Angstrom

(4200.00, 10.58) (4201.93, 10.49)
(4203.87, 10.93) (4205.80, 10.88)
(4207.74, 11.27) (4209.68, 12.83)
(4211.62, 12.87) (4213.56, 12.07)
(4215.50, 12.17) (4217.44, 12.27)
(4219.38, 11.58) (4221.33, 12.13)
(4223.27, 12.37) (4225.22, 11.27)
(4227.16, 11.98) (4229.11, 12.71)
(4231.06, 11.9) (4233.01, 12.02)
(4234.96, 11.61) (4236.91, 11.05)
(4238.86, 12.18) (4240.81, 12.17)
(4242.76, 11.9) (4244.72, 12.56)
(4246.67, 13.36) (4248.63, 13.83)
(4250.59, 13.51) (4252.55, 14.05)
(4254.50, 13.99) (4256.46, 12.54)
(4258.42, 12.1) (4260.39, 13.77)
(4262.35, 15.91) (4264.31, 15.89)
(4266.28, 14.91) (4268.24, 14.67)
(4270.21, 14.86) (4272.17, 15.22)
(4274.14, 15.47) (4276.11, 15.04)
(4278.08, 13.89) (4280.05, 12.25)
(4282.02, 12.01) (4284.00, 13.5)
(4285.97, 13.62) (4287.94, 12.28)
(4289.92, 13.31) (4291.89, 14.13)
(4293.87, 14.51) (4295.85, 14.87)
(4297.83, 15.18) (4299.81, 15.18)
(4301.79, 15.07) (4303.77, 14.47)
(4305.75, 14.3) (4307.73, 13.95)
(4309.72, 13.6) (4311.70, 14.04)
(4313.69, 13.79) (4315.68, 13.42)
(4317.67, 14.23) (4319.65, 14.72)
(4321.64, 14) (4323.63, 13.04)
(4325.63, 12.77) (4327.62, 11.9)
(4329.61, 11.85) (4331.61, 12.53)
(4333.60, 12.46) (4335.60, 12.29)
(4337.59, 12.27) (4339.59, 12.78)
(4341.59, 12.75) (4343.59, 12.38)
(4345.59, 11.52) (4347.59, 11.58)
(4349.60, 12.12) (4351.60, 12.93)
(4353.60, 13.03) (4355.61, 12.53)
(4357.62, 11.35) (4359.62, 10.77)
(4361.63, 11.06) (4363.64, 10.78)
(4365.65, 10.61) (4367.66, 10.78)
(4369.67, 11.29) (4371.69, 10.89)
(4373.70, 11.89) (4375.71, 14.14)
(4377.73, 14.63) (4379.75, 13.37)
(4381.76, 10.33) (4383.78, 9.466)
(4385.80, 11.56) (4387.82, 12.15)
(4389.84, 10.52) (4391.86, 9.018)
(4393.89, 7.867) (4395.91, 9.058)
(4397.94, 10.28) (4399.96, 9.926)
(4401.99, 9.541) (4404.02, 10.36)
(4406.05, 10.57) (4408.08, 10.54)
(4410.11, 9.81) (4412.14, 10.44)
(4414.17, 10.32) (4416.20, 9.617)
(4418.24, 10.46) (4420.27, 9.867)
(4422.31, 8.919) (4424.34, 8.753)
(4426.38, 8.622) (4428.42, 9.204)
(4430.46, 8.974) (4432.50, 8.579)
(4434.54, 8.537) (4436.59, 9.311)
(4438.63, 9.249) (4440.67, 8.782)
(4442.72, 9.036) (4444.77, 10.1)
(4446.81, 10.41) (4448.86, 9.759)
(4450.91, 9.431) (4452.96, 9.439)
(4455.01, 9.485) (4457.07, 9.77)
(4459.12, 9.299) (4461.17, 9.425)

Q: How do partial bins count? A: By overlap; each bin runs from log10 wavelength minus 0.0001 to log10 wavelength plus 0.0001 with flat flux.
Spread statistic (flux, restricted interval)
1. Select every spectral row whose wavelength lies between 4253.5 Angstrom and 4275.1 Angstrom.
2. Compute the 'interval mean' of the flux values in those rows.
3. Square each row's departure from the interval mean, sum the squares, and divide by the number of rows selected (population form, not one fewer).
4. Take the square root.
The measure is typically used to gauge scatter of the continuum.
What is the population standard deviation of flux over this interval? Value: 1.2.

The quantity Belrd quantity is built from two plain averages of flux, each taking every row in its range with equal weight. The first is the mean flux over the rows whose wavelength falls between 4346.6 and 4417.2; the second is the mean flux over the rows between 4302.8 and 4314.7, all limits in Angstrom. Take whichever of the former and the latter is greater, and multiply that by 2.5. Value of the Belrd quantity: 35.1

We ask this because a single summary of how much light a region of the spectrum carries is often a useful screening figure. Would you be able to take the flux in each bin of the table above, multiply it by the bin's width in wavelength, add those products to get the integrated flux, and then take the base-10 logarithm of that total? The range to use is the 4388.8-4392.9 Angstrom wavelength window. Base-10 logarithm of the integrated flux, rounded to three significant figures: 1.60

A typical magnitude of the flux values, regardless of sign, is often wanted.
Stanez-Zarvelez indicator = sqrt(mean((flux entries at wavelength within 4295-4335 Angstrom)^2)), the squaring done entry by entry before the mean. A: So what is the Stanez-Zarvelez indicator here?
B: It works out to 13.8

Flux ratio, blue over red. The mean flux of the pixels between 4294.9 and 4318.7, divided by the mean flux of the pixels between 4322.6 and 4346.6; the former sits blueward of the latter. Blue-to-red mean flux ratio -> 1.16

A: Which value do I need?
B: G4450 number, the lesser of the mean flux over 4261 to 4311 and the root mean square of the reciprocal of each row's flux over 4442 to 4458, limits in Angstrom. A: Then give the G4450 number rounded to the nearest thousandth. 0.104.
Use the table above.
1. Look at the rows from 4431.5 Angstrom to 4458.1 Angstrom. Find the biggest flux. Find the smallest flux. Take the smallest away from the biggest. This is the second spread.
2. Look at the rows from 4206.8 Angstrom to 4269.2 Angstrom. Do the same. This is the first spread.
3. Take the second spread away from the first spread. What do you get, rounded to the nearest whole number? 3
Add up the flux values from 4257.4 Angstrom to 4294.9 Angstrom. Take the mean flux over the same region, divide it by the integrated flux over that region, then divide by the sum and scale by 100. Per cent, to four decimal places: 0.0100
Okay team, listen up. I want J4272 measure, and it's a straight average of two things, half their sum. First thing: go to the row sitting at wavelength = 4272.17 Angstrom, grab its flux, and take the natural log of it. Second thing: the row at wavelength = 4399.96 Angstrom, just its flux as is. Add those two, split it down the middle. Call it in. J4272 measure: 6.32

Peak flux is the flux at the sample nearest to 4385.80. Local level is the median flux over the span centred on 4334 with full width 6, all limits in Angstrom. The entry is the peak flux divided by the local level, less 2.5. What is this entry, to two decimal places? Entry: -1.57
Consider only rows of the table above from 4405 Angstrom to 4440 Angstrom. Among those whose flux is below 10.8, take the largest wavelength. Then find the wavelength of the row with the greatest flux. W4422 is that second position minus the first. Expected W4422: -32.6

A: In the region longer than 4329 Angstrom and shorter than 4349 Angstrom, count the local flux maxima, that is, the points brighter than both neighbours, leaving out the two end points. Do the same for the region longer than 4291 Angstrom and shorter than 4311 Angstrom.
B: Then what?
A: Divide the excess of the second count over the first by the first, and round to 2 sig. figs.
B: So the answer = -1.0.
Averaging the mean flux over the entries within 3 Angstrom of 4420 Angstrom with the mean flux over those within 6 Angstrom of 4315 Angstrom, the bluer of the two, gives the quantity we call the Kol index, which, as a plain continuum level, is 11.9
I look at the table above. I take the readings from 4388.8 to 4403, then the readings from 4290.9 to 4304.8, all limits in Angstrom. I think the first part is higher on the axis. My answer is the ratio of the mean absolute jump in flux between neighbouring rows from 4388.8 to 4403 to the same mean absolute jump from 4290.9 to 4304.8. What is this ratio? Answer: 3.3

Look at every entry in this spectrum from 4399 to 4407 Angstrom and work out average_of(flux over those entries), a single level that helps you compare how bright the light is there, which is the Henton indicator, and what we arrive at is 10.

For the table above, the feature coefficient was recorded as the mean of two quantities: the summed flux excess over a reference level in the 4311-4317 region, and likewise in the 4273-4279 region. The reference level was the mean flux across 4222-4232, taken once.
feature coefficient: 7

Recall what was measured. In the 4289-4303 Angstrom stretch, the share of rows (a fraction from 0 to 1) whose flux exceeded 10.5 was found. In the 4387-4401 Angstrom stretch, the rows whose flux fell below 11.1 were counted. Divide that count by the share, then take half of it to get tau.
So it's 3.0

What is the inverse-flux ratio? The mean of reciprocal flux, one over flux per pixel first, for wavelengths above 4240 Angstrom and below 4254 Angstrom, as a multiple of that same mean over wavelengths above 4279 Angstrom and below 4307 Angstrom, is 1.06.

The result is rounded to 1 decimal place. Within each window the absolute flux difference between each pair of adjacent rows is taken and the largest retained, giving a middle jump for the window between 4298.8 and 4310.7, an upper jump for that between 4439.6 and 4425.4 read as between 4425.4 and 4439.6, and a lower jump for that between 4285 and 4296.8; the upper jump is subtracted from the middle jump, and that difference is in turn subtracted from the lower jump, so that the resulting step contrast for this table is 1.5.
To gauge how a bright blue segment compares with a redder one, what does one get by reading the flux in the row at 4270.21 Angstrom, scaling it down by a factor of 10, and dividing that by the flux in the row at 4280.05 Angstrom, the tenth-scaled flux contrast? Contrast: 0.121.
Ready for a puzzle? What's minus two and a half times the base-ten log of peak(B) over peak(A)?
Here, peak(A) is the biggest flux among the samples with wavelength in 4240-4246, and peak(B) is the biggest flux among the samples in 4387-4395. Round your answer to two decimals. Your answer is 0.04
